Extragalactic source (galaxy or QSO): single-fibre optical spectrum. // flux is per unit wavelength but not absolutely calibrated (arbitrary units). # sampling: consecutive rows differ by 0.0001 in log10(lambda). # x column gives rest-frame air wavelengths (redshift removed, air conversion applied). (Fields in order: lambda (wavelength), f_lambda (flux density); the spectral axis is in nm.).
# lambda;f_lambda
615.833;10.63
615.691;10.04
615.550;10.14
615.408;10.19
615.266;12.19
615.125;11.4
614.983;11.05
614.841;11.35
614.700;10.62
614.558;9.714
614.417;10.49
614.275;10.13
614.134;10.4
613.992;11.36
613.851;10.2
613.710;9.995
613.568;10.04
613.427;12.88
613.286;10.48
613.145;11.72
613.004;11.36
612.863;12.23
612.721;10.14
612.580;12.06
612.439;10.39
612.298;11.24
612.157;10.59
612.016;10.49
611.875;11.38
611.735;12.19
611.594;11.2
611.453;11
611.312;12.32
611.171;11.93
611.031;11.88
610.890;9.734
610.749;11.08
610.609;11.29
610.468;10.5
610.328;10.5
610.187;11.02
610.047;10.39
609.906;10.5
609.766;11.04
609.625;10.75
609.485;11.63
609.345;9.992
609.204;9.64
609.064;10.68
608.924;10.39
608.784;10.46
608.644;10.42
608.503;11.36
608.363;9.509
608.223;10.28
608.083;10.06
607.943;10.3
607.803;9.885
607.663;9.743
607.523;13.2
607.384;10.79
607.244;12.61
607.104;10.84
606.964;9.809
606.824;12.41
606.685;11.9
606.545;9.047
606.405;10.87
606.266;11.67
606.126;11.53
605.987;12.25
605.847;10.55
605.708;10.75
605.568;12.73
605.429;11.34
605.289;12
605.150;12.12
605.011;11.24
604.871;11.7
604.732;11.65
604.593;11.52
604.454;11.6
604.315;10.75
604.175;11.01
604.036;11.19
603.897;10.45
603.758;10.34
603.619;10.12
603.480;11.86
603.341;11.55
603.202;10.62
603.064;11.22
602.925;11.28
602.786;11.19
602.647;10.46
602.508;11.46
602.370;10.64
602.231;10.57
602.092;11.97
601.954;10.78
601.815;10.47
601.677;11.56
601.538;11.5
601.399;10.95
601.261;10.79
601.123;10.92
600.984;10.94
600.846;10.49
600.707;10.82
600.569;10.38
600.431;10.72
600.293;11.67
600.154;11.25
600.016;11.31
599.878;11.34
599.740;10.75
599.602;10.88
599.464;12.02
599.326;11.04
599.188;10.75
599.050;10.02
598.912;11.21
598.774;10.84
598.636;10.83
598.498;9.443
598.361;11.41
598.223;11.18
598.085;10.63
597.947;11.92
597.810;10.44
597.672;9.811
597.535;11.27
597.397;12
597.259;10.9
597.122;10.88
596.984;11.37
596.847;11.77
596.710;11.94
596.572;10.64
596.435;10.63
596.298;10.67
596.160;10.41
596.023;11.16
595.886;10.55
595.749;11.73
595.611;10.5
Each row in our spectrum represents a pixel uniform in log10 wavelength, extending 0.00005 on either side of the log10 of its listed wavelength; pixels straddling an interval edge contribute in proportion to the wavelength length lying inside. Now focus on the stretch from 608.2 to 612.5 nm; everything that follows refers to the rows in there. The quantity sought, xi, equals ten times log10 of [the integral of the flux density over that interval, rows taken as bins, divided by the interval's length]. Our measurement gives 10.3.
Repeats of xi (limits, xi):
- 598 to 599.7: 10.4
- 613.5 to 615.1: 10.2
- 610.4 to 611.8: 10.5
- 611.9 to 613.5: 10.5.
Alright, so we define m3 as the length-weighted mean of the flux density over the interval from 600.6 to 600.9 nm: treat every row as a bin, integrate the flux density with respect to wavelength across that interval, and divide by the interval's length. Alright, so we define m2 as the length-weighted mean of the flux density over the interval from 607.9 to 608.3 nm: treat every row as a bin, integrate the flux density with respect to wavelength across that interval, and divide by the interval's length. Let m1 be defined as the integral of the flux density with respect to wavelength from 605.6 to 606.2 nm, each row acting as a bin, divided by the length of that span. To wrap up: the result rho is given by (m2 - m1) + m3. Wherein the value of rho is 9.5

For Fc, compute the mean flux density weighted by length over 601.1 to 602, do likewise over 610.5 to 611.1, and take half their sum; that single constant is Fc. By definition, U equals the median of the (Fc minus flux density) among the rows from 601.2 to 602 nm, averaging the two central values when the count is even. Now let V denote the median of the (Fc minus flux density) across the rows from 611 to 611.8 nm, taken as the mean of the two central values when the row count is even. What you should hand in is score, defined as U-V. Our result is 1.0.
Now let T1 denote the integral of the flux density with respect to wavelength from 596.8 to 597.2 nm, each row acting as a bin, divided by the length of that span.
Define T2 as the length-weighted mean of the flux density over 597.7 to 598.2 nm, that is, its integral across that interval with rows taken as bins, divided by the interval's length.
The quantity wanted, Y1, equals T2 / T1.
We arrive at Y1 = 0.96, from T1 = 11.3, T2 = 10.9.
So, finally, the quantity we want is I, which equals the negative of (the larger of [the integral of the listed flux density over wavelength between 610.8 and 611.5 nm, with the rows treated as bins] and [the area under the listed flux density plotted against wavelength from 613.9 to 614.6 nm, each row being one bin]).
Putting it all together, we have -7.96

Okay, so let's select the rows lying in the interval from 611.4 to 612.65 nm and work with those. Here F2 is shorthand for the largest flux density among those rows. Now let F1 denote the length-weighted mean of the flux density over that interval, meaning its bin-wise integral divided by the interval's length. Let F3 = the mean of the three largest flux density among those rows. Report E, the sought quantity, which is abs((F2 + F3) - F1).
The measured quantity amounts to 12.9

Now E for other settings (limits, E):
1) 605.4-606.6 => 13.7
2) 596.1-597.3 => 12.6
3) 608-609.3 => 11.9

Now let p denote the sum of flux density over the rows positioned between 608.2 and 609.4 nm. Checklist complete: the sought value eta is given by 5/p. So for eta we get 0.0539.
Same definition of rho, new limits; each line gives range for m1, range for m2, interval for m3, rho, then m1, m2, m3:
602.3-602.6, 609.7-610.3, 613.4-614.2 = 10.4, 11.0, 10.7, 10.7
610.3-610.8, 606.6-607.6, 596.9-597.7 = 11.8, 10.9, 11.6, 11.1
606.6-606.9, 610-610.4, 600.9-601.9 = 9.7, 12.0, 10.7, 11.0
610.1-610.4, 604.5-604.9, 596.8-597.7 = 12.1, 10.8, 11.6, 11.2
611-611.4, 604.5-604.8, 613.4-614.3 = 10.2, 12.0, 11.6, 10.6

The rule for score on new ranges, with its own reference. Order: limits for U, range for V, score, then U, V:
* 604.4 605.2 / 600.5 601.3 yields -0.8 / -0.65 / 0.2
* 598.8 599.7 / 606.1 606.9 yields 0.6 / 0.02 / -0.6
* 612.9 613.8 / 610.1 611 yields -0.2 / 0.06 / 0.2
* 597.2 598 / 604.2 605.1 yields 0.5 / -0.11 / -0.6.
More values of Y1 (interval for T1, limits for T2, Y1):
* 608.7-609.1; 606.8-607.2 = 1.04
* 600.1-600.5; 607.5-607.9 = 0.95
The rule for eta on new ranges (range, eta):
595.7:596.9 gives 0.0503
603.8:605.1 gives 0.0495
